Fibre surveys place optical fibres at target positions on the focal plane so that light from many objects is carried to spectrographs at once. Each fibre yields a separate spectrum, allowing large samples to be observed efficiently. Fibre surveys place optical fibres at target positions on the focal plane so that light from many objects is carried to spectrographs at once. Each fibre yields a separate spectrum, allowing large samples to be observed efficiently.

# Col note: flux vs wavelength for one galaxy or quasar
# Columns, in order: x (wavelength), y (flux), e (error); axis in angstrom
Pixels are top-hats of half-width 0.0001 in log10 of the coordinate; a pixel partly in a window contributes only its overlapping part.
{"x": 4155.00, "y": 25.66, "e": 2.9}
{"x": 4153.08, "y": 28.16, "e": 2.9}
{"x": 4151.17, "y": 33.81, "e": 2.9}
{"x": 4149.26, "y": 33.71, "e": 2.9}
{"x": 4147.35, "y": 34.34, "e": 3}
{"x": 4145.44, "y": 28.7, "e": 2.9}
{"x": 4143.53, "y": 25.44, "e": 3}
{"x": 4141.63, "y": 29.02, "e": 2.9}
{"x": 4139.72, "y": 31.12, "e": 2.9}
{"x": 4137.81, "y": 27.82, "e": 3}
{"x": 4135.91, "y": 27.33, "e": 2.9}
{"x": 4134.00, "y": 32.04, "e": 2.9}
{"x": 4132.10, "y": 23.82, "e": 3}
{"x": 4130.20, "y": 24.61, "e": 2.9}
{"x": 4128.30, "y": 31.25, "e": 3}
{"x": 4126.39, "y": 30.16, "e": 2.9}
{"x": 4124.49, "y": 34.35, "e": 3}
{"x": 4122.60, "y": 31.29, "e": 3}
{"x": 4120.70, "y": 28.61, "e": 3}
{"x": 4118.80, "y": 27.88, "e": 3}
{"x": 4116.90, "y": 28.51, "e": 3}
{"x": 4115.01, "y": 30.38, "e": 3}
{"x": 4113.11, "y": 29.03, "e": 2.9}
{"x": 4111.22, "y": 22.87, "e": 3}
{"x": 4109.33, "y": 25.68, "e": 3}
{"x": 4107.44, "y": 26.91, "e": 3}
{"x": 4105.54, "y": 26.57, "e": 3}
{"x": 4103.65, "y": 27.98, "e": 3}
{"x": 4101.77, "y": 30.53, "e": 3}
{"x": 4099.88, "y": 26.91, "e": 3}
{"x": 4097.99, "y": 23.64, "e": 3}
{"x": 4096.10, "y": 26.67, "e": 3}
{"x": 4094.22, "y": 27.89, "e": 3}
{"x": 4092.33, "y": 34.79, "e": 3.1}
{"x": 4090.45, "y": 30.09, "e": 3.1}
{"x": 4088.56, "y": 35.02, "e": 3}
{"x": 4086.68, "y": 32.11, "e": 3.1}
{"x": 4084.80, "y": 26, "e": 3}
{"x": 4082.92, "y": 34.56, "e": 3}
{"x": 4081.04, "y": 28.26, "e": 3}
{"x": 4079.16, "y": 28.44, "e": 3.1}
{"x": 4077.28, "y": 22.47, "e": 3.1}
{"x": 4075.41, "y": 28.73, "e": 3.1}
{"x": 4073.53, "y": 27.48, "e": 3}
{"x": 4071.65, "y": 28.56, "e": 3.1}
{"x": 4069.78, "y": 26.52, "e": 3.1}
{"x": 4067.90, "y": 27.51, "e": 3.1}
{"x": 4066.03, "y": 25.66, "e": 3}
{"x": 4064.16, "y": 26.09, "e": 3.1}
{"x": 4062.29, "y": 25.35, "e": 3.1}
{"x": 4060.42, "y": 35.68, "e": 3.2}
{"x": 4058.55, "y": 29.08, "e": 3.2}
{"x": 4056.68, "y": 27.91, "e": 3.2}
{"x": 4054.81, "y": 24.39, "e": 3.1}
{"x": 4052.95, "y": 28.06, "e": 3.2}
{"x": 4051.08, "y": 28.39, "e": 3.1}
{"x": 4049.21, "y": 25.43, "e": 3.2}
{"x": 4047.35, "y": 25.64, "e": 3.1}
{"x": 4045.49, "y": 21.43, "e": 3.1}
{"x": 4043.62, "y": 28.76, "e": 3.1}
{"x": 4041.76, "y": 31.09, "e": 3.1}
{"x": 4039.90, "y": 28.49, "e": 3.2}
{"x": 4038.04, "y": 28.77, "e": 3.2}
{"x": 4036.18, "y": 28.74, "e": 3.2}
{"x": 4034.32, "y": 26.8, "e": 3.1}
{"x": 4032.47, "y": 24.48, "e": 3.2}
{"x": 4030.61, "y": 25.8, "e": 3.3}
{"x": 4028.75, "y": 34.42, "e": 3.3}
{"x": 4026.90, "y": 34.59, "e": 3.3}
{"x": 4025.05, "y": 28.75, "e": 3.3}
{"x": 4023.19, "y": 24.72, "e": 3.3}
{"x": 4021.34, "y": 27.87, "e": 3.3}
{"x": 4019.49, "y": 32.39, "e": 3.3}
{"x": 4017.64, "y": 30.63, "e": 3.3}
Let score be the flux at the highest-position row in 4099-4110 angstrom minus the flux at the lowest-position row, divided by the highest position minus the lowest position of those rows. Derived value -0.1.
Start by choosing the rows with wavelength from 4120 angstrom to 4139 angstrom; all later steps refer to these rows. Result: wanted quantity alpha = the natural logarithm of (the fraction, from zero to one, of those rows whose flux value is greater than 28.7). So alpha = -0.7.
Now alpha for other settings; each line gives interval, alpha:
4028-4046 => -0.7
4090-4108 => -1.2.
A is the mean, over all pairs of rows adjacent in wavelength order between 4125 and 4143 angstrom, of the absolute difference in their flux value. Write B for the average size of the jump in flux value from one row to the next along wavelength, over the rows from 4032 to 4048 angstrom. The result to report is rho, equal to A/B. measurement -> 1.3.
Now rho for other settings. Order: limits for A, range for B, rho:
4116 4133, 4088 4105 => 0.7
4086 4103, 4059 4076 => 1.6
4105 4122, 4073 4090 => 0.4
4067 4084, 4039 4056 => 1.0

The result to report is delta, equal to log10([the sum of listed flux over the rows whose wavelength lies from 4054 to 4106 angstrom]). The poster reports 2.9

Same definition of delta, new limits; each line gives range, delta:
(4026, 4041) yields 2.4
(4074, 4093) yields 2.5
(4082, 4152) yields 3.0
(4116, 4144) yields 2.6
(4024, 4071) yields 2.8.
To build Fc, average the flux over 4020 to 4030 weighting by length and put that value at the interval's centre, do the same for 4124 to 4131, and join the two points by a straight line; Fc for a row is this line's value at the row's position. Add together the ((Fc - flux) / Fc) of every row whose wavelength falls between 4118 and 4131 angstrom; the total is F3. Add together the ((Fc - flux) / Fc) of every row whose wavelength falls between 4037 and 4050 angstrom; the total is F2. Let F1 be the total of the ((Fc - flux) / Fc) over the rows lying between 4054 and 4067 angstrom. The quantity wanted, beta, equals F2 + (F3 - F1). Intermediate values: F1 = 0.53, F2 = 0.68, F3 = 0.04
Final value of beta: 0.20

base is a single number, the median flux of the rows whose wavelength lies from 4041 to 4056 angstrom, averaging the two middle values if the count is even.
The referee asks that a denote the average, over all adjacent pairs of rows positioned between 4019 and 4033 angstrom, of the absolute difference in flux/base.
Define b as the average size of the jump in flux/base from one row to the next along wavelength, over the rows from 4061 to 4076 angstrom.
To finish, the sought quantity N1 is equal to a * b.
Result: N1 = 0.007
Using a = 0.15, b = 0.04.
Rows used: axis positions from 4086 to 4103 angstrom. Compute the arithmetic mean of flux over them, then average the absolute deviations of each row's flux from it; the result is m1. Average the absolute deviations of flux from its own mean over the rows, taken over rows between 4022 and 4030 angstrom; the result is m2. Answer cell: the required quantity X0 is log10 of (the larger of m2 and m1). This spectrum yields 0.59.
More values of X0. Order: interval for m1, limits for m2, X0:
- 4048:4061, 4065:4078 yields 0.35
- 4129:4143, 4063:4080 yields 0.37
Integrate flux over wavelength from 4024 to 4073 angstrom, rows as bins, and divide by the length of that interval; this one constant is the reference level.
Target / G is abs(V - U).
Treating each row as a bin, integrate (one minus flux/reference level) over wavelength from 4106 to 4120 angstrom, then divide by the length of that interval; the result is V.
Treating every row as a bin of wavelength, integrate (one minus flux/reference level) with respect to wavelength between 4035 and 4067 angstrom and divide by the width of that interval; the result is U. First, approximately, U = 0.01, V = 0.022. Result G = 0.009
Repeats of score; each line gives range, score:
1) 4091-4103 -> -0.5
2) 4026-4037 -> -0.6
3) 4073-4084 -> 0.8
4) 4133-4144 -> -0.7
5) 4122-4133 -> -0.8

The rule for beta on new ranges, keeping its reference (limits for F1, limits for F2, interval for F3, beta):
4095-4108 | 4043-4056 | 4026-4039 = 0.47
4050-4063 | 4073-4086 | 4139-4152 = -0.15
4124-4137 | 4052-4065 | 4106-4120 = 0.86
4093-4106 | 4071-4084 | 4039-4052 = 0.42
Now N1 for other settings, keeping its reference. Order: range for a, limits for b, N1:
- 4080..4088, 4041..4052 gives 0.033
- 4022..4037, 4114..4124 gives 0.007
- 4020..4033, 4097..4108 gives 0.012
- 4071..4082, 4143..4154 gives 0.012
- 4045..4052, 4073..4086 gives 0.016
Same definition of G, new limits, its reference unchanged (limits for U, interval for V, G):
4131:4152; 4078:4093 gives 0.046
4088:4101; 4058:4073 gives 0.040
